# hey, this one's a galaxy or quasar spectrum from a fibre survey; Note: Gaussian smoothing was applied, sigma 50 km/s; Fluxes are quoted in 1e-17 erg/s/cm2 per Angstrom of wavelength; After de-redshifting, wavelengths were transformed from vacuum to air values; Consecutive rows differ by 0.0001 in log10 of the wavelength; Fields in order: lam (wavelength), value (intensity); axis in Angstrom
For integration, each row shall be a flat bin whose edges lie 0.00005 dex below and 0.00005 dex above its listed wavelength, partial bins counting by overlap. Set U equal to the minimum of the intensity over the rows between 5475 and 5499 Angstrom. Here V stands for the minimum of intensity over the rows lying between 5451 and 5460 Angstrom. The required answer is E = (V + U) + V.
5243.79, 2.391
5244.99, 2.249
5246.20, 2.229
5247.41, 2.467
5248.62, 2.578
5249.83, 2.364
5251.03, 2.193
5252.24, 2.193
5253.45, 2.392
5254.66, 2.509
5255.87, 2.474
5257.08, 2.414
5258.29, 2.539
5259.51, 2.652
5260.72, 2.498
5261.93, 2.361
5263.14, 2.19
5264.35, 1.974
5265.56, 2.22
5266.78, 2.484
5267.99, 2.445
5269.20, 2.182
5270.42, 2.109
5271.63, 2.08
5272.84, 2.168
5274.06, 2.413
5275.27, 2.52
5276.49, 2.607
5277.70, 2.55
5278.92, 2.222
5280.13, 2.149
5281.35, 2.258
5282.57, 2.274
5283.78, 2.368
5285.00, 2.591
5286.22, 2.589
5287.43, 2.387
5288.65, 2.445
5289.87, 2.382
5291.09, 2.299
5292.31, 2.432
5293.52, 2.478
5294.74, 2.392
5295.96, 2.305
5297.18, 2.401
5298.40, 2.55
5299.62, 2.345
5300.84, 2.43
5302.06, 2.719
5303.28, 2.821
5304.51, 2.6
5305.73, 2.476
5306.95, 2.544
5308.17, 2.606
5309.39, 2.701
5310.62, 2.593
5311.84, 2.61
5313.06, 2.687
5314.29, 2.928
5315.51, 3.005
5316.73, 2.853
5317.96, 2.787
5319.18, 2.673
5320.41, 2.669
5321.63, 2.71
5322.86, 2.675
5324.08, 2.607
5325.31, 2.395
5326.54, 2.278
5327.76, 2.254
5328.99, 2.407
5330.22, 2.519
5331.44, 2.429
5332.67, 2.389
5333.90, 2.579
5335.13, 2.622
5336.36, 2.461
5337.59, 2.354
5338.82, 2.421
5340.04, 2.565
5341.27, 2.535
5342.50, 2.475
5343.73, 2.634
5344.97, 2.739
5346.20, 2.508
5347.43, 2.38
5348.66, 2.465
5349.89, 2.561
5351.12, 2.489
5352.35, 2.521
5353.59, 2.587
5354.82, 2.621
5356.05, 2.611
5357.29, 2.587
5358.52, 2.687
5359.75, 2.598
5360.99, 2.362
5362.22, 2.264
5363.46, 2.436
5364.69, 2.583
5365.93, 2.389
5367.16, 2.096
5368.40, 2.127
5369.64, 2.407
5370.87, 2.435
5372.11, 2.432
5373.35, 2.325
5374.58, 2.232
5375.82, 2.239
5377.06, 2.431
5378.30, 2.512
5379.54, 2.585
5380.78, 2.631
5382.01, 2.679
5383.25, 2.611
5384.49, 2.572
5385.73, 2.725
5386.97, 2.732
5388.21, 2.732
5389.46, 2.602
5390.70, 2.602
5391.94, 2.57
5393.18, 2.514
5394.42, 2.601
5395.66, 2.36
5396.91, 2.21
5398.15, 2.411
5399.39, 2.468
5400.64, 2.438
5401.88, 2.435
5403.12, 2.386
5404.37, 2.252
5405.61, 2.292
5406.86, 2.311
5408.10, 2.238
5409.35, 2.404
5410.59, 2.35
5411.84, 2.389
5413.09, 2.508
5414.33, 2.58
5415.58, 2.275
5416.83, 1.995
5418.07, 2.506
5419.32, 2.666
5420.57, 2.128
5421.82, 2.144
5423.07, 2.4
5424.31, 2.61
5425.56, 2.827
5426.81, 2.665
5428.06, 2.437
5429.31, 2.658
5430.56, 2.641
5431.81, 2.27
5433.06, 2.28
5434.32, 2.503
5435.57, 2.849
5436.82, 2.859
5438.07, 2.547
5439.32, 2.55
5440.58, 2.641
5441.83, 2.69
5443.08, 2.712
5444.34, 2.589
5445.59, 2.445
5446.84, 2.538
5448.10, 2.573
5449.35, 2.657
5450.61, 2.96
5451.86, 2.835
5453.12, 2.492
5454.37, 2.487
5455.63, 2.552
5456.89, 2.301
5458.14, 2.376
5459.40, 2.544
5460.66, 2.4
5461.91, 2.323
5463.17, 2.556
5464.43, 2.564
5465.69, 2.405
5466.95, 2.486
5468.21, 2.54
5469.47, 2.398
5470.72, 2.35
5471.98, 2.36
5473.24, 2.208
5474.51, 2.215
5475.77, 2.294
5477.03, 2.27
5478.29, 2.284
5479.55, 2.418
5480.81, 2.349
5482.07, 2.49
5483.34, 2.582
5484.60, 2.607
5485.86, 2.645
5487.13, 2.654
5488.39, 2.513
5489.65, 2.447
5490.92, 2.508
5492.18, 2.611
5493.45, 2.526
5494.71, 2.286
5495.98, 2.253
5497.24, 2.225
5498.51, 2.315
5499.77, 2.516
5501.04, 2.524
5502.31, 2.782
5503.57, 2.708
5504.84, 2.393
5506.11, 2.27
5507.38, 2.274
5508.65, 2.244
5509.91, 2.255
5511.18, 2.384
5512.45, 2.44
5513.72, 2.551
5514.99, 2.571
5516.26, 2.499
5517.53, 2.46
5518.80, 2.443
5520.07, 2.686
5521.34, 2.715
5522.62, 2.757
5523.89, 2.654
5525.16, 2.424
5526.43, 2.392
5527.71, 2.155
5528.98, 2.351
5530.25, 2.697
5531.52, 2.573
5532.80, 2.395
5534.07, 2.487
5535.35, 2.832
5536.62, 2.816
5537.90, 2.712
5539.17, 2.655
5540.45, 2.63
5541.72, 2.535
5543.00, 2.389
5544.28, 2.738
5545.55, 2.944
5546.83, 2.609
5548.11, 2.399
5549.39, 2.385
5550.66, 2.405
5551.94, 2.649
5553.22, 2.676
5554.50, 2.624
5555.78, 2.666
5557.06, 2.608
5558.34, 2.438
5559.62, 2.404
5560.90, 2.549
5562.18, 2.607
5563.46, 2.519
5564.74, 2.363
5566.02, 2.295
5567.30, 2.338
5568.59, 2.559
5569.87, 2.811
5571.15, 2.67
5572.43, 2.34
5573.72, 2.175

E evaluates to 6.83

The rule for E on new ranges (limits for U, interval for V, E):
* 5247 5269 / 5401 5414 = 6.45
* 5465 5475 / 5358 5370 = 6.40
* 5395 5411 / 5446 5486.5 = 6.63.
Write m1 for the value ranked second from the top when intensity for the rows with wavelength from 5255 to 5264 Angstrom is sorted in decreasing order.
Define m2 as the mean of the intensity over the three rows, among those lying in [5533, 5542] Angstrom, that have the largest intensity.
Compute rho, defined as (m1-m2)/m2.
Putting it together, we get -0.089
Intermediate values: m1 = 2.539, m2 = 2.79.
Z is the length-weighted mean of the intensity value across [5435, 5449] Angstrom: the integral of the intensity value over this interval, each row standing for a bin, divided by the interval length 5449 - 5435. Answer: 2.64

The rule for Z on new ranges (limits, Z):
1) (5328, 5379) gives 2.46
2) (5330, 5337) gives 2.50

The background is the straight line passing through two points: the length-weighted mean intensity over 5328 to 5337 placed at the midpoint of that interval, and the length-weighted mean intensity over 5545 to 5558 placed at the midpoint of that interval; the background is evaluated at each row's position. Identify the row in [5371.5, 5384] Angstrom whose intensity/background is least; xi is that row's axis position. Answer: 5374.58 Angstrom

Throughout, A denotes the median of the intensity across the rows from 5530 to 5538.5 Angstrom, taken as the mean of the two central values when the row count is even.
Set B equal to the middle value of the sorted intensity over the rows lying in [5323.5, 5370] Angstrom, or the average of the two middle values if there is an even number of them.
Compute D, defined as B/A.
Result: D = 0.92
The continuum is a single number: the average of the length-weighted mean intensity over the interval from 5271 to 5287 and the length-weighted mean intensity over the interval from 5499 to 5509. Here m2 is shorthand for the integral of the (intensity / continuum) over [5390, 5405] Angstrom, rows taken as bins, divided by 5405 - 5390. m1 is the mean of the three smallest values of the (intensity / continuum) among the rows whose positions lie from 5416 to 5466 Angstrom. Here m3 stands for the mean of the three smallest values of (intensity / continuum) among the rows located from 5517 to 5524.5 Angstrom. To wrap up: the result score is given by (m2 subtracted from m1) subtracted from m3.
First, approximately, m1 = 0.86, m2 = 1.01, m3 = 1.04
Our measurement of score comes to 1.19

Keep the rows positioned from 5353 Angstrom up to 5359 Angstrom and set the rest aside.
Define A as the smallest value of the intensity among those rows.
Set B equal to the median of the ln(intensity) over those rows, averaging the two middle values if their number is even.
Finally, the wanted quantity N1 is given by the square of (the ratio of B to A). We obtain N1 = 0.138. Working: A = 2.587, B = 0.96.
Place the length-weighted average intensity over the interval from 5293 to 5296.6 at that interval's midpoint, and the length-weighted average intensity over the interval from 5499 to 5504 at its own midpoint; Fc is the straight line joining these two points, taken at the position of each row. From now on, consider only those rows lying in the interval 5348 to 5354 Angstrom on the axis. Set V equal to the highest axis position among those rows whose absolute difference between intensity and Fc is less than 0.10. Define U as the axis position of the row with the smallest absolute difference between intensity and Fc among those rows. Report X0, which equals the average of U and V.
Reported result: 5350.5 Angstrom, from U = 5348.66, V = 5352.35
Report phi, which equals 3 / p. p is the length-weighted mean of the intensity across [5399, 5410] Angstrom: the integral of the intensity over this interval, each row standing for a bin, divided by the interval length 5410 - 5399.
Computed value 1.27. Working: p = 2.36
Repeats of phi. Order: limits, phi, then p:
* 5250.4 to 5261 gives 1.24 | 2.43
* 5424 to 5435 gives 1.18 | 2.54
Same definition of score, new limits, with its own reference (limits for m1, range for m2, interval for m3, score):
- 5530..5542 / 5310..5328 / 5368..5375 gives 1.00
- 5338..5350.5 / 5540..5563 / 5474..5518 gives 0.98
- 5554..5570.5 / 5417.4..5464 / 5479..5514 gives 1.01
